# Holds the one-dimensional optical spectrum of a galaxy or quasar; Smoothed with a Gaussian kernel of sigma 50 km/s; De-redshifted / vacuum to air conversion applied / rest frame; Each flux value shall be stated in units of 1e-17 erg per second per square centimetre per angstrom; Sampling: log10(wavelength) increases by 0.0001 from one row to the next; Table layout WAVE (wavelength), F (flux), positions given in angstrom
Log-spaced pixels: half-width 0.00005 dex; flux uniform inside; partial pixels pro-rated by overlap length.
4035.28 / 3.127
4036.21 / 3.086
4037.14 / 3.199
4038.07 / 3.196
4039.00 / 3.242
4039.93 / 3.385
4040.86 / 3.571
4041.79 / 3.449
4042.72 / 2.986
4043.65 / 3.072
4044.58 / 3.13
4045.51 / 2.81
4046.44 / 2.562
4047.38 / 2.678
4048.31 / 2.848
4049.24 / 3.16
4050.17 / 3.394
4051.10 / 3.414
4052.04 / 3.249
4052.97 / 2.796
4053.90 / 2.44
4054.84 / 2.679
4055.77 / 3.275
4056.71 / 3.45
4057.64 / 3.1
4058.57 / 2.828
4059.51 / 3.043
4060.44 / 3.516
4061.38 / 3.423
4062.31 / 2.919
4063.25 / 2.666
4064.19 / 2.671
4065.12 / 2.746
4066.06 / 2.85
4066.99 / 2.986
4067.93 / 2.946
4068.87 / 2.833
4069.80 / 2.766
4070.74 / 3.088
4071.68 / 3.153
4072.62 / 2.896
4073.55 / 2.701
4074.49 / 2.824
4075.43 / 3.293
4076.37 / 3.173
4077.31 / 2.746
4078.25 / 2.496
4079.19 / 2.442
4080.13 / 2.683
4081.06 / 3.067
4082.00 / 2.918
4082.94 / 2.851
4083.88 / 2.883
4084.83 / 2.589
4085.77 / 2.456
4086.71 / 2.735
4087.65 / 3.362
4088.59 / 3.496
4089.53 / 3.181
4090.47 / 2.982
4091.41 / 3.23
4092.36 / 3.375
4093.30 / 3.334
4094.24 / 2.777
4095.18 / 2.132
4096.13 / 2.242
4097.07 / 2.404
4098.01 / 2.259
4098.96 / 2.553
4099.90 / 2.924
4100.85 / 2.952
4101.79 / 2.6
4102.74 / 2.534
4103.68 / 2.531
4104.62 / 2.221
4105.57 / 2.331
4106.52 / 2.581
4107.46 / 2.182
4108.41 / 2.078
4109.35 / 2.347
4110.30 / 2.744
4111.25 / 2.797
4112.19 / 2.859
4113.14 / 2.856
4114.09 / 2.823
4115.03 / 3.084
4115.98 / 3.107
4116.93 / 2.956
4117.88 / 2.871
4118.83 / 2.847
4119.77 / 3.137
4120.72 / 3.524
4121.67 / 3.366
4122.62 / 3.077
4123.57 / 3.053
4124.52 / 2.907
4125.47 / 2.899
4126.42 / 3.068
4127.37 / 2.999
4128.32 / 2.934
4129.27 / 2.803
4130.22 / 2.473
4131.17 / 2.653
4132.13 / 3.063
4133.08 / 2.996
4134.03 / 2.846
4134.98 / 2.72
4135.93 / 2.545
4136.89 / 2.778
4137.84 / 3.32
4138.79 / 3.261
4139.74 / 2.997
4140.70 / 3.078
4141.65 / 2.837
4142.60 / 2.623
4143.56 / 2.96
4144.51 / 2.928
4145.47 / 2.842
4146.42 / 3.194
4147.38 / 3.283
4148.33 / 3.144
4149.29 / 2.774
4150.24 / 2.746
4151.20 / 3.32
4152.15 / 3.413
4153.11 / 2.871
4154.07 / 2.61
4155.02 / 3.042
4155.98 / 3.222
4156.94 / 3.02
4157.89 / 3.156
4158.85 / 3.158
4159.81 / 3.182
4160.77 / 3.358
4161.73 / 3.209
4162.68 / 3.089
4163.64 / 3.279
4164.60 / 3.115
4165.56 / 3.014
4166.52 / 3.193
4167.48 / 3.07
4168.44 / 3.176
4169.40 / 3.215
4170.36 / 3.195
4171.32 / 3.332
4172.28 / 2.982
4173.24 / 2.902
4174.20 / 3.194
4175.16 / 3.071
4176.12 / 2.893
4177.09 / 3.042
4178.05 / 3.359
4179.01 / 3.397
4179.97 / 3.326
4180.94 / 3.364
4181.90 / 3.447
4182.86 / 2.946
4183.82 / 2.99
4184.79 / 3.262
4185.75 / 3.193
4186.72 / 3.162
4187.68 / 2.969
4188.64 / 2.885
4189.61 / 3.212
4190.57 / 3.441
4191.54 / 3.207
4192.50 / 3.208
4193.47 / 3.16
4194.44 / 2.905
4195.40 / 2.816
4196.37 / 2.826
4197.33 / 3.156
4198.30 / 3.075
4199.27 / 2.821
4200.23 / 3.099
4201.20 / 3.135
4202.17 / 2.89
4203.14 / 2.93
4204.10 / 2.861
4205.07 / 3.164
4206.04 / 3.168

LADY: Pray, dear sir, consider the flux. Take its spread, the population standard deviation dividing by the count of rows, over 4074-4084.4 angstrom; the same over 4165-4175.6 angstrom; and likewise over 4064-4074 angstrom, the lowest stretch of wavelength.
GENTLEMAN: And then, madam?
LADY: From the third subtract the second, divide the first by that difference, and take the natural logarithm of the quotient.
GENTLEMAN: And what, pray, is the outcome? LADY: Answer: 2.1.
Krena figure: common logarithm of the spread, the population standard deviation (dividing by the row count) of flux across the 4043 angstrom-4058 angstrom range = -0.51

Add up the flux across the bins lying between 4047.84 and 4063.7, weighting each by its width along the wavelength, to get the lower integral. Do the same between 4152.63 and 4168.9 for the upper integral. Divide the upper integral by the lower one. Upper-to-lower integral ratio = 1.04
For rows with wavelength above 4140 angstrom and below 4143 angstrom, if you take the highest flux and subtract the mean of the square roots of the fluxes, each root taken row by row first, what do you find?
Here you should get 1.39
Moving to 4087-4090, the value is 1.67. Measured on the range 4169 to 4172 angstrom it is 1.53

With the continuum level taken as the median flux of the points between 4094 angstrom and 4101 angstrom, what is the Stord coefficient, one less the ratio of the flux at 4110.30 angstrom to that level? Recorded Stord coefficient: -0.11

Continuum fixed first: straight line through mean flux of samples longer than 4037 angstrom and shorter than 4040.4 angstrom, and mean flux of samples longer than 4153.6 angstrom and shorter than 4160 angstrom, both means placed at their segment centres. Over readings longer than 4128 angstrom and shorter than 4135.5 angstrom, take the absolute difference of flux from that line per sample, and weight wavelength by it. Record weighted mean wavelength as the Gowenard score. 4131.5 angstrom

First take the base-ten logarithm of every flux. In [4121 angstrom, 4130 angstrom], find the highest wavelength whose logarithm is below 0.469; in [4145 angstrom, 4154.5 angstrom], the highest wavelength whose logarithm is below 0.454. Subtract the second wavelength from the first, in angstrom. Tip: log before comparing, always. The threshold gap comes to -24.8 angstrom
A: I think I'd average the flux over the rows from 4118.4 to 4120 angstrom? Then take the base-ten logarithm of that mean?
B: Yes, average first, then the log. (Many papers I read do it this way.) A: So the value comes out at 0.476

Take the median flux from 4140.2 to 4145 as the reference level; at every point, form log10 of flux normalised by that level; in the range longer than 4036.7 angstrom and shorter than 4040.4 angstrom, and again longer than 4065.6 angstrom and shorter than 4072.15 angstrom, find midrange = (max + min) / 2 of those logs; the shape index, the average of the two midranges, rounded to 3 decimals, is 0.027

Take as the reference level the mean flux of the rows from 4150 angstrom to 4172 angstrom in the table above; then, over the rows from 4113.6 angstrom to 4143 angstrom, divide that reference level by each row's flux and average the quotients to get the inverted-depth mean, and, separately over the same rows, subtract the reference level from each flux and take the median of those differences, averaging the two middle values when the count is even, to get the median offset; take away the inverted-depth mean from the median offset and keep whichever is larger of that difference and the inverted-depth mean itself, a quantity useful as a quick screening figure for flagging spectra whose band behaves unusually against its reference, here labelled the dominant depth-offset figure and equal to 1.07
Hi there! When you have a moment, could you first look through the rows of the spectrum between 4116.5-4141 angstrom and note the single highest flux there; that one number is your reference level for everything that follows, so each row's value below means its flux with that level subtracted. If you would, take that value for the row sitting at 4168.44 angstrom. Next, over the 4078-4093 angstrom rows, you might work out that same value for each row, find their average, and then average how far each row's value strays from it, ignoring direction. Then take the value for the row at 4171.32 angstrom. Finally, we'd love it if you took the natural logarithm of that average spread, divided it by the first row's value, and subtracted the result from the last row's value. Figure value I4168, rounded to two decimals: -3.85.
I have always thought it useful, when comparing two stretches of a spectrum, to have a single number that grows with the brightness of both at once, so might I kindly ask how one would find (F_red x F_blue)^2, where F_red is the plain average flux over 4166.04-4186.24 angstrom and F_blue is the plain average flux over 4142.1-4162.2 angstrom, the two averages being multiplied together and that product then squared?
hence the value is 93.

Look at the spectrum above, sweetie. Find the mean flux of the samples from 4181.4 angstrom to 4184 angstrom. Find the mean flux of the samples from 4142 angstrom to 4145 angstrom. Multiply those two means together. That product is 8.9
